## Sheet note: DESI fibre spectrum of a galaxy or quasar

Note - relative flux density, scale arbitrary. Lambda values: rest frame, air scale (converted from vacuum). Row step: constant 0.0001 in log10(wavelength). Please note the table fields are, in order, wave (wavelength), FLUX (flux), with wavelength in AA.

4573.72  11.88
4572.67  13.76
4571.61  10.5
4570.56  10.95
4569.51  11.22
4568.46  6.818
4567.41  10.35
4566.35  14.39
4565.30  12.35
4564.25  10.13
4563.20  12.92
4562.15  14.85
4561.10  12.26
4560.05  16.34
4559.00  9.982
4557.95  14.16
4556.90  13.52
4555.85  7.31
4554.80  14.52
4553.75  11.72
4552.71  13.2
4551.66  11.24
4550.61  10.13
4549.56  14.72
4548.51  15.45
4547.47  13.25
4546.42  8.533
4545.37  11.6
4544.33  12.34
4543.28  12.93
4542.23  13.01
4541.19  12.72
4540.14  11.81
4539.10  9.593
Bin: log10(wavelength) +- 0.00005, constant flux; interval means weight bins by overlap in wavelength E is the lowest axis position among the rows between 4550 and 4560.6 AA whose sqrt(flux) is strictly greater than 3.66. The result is 4554.80 AA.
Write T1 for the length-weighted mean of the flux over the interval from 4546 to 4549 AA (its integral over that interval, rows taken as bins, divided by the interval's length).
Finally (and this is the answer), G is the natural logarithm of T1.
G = 2.53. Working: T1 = 12.5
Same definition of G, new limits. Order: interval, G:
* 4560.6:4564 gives 2.57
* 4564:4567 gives 2.52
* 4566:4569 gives 2.33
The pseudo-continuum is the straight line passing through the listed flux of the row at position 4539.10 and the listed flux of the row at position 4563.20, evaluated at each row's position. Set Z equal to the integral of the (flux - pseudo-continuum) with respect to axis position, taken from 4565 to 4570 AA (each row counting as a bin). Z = -12.7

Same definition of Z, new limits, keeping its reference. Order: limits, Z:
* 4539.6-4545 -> 13.4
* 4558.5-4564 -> 2.6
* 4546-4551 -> 8.3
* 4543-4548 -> 6.0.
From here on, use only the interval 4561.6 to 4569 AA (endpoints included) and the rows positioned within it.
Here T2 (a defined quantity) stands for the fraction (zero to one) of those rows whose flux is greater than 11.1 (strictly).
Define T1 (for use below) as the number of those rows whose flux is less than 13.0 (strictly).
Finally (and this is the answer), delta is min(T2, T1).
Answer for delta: 0.57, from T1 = 5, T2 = 0.6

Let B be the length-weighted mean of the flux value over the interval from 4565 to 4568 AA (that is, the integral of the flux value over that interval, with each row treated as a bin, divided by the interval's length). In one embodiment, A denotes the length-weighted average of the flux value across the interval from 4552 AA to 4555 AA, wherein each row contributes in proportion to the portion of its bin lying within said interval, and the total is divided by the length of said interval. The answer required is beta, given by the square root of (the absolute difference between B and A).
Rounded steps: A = 12.9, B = 12.2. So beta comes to 0.8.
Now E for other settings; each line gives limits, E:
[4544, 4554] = 4548.51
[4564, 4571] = 4566.35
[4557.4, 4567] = 4557.95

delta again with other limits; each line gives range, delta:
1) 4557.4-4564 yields 0.83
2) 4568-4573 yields 0.40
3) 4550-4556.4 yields 0.67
